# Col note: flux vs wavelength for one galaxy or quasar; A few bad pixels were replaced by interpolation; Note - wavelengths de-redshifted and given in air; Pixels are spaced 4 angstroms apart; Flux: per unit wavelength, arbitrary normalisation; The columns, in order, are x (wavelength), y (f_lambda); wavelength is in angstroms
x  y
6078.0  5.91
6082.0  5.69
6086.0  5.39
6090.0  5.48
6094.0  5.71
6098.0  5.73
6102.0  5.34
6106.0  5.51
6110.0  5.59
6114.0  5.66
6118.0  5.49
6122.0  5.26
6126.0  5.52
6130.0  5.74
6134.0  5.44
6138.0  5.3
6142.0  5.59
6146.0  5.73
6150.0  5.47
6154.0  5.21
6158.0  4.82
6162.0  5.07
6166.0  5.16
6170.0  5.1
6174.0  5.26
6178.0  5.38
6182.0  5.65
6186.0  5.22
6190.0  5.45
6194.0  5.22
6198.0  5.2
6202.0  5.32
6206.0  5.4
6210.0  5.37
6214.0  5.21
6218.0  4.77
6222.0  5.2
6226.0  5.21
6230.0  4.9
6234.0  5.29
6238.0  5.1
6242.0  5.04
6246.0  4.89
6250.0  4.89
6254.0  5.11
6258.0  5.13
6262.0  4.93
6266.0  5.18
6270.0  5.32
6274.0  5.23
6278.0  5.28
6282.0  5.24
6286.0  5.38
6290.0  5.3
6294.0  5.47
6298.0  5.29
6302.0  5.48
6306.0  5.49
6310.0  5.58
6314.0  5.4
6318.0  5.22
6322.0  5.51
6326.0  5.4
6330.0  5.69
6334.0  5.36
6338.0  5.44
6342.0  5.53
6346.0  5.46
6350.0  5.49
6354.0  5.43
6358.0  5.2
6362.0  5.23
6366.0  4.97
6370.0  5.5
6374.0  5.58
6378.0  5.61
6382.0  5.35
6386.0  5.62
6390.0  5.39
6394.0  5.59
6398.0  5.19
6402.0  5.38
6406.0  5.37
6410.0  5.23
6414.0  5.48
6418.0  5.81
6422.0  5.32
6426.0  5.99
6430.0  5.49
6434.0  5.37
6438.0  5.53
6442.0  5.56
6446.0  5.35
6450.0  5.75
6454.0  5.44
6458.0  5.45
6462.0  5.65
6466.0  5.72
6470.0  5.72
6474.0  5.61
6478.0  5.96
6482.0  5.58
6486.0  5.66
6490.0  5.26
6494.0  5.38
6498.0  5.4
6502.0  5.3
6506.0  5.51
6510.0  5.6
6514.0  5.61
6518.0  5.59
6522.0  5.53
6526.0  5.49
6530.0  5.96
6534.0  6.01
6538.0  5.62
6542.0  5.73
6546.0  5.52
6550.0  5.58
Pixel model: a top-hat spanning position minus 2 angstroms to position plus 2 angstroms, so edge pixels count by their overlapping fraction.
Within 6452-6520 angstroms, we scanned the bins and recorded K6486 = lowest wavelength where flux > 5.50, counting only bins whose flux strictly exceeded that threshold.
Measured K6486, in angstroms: 6462.0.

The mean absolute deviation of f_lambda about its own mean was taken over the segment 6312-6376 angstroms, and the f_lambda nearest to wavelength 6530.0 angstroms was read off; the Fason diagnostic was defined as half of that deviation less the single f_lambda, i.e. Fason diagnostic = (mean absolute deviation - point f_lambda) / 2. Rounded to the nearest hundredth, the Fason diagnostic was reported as -2.92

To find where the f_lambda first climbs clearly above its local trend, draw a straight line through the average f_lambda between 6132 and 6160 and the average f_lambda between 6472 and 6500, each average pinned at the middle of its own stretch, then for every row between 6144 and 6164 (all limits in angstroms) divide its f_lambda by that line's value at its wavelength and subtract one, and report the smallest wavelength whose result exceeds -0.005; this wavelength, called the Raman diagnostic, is 6146.0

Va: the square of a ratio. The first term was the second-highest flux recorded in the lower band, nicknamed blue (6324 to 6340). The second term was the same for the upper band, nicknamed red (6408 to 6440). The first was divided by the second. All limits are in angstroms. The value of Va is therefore 0.88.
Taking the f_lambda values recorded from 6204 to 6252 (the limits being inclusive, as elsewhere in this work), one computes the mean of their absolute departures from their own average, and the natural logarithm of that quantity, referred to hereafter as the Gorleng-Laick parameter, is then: -1.75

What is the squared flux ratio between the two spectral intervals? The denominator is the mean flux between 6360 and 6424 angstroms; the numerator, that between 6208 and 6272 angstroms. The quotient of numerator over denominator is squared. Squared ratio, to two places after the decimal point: 0.89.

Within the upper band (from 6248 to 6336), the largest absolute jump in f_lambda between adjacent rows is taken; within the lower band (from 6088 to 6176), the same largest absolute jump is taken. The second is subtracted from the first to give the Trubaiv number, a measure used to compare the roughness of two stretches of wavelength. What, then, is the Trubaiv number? -0.06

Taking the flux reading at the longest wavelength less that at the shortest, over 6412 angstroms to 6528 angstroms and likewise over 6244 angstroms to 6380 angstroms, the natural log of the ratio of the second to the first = 4.3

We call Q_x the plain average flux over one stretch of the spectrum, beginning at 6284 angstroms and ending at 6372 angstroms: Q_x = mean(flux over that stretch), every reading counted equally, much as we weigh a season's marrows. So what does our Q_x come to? 5.40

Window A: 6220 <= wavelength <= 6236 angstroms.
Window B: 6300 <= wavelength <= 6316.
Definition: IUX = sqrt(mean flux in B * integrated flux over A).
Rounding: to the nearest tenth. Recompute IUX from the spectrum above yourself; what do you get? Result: 21.3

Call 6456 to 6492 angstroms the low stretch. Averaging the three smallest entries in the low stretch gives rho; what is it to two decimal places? 5.43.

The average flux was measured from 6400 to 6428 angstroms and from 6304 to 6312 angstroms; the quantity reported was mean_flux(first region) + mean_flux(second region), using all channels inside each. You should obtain 11.0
